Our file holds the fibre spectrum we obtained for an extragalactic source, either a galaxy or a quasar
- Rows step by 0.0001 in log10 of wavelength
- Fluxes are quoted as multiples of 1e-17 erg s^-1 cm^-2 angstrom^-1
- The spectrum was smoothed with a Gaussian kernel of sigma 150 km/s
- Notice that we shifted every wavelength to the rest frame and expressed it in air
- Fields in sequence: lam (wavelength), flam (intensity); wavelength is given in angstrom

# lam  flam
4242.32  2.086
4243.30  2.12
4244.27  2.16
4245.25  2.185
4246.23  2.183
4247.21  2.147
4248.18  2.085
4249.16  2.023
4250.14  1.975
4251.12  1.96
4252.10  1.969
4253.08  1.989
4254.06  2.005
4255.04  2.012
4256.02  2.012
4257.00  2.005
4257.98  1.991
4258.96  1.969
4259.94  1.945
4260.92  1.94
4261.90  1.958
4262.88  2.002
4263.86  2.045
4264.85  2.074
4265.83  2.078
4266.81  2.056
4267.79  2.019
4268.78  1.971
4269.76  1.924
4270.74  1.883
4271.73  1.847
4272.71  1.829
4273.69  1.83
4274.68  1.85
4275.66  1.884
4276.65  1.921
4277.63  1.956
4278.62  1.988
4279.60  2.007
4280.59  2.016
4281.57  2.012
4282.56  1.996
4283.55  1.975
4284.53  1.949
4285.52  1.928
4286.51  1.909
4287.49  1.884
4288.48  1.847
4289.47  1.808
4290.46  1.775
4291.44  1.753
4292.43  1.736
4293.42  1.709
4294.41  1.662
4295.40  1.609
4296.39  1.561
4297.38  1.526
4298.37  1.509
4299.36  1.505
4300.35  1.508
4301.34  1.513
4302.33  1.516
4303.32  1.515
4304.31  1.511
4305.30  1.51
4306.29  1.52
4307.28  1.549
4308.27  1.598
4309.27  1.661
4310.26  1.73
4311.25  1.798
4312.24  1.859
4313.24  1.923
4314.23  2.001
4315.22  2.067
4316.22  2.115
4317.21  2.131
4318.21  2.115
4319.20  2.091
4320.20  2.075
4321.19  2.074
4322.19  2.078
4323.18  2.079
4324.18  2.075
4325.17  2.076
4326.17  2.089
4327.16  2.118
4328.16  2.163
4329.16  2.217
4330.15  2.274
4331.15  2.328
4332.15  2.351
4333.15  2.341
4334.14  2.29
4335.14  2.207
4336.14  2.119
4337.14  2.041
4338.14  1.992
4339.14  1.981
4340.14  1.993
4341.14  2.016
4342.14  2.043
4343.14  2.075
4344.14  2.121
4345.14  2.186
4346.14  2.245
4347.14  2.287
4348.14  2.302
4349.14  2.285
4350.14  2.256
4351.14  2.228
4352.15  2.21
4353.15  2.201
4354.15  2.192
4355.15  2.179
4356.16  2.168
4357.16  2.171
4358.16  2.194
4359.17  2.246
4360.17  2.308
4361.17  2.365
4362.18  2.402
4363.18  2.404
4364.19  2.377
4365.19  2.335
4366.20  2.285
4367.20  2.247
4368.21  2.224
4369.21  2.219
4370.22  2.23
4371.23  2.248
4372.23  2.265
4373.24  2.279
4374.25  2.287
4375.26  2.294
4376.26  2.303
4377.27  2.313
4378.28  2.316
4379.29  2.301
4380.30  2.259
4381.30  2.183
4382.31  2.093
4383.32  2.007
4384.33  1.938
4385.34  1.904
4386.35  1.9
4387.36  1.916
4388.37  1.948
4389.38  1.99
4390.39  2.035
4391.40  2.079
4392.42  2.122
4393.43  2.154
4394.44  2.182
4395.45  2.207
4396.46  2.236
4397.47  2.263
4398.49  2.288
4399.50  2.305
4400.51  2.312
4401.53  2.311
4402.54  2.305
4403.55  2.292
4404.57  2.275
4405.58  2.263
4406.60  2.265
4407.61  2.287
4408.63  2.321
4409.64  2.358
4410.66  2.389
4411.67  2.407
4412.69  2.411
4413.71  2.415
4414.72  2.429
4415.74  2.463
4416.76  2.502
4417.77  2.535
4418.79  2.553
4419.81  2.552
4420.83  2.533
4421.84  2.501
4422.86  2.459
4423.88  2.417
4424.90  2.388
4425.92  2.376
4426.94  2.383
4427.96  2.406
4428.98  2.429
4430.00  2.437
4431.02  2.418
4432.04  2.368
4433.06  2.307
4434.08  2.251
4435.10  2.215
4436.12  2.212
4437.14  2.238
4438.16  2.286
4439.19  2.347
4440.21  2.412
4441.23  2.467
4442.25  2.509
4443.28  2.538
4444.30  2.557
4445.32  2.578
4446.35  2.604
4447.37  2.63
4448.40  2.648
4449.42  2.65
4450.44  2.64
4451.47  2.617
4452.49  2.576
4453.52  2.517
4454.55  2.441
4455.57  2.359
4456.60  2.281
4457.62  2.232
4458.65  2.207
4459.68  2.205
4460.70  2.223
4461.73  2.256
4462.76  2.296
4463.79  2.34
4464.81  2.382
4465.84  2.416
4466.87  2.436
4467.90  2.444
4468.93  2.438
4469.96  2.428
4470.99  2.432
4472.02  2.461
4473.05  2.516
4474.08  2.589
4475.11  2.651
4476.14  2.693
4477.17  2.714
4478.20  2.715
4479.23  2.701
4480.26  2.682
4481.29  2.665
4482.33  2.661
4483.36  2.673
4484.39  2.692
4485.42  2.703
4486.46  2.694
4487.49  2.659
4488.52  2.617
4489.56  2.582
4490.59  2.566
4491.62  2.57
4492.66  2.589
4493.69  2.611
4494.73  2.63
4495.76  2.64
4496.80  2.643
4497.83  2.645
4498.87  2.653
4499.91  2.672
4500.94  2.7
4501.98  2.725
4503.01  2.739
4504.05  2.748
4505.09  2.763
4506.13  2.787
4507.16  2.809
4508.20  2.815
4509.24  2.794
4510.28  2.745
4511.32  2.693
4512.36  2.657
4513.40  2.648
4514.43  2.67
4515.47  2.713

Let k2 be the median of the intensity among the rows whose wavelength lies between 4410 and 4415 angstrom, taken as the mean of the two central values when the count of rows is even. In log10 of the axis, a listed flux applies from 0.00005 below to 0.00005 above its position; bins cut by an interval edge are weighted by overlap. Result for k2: 2.41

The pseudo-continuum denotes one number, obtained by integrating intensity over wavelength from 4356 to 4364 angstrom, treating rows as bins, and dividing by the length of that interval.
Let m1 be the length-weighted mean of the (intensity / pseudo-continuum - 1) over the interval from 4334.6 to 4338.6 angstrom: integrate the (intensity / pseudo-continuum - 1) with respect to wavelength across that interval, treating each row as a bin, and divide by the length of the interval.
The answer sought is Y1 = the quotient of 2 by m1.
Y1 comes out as -23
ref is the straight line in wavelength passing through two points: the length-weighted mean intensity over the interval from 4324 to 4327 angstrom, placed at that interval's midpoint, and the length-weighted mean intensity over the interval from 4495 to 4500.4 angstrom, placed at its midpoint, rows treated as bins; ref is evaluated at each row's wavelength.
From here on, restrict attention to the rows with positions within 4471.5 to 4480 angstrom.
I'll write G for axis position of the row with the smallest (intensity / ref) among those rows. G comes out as 4472.02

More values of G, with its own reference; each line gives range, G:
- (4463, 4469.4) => 4463.79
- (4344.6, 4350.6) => 4345.14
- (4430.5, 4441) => 4436.12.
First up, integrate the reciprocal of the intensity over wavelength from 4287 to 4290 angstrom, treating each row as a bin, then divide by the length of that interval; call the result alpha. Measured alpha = 0.54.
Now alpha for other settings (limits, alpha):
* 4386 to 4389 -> 0.52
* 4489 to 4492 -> 0.39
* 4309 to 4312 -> 0.58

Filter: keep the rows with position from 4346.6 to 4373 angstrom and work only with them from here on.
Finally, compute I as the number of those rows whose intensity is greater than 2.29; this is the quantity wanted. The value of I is 7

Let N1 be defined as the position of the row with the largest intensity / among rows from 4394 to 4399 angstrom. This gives 4398.49 angstrom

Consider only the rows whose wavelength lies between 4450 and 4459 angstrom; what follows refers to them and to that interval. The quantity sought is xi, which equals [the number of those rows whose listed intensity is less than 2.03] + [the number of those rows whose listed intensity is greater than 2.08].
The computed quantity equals 9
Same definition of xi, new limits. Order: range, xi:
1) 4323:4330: 4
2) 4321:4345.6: 17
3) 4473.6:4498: 24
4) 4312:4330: 11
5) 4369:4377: 8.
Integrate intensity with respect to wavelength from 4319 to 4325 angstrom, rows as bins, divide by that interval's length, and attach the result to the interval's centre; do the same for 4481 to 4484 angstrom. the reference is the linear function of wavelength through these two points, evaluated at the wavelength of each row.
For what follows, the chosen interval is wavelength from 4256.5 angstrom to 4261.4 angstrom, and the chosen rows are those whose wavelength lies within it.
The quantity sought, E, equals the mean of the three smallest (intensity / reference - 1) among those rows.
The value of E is 0.05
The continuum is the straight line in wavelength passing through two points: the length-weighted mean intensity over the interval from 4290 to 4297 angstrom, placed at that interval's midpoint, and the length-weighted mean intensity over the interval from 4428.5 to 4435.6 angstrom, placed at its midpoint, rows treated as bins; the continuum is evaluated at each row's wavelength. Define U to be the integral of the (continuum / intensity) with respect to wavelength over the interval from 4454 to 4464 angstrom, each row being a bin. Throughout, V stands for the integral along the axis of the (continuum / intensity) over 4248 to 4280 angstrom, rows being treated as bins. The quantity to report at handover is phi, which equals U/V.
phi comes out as 0.43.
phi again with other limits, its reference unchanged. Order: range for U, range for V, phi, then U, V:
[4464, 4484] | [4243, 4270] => 0.99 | 19.9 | 20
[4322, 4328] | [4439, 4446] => 0.78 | 5.3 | 7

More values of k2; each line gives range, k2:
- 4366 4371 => 2.23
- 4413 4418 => 2.46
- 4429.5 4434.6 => 2.37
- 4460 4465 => 2.30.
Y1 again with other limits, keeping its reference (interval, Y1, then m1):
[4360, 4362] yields 76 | 0.03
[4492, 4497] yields 14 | 0.14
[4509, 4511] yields 10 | 0.20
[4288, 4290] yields -10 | -0.20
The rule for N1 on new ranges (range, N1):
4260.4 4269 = 4265.83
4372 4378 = 4377.27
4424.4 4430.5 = 4430.00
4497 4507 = 4506.13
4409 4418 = 4417.77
